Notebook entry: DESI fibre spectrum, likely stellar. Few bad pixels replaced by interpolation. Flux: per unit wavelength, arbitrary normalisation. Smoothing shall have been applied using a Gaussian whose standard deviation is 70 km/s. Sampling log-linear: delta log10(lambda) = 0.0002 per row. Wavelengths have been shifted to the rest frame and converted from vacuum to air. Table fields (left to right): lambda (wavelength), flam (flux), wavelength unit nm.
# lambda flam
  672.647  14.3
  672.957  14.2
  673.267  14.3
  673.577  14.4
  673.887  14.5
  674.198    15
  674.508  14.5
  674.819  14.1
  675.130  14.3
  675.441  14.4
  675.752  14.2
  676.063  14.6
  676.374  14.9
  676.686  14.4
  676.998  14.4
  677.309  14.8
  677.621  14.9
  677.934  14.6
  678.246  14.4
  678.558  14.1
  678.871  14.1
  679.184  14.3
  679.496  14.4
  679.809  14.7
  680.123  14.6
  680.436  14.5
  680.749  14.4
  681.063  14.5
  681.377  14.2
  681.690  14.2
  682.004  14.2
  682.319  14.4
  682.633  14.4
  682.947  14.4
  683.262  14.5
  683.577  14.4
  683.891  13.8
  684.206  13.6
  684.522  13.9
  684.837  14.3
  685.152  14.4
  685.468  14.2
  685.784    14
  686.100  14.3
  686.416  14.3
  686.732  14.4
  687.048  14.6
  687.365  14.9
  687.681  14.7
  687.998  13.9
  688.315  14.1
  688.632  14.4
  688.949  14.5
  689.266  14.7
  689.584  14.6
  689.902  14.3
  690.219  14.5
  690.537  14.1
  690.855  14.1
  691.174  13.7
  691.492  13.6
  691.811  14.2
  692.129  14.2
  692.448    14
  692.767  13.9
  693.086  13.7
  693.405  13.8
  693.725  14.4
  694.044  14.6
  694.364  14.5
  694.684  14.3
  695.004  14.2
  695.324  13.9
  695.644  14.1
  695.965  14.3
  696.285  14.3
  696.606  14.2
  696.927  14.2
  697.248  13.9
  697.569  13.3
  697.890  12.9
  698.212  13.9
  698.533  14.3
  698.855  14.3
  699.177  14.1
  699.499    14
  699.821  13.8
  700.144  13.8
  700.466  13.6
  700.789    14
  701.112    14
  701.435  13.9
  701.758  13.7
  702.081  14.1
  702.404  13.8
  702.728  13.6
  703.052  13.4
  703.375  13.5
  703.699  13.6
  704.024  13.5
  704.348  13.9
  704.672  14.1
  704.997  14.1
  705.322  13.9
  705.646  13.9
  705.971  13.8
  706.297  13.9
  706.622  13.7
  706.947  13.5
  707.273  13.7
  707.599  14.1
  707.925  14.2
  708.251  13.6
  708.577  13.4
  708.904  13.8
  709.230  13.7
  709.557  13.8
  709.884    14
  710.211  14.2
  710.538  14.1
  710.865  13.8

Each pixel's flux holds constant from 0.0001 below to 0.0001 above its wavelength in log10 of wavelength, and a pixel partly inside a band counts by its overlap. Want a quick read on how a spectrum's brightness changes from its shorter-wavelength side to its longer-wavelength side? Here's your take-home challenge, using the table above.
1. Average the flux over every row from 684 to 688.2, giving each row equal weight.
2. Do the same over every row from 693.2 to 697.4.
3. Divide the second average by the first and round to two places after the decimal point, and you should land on 1.00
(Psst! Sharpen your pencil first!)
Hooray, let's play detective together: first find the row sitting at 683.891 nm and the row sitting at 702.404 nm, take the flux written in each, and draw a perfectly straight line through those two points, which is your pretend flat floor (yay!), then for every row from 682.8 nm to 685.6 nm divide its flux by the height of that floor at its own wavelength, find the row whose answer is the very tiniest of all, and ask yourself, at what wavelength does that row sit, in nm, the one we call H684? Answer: 684.206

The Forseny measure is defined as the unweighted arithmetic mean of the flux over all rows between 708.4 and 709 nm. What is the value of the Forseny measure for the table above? 13.6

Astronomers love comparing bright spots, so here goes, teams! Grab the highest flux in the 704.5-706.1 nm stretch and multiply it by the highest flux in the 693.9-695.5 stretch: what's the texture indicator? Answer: 206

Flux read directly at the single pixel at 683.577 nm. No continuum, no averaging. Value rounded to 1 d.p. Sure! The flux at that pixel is 14.4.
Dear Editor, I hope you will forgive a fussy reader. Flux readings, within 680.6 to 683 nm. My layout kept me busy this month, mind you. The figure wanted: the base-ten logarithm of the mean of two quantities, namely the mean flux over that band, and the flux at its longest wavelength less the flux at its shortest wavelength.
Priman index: 0.855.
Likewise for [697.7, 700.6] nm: 0.862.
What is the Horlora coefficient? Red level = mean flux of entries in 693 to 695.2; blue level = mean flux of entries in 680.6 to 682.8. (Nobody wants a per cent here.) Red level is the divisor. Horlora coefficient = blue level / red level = 1.01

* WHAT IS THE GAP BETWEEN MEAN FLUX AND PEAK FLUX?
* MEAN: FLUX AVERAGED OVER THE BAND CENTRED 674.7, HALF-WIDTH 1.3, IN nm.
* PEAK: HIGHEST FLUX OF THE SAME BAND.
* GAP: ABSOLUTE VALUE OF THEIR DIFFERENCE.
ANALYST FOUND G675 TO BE 0.57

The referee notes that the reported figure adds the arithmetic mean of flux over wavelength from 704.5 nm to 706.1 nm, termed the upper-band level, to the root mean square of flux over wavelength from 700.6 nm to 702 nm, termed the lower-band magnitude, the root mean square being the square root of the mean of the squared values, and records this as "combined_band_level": 27.9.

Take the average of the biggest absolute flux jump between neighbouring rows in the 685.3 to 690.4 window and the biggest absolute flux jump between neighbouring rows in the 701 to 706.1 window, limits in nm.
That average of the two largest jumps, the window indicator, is 0.60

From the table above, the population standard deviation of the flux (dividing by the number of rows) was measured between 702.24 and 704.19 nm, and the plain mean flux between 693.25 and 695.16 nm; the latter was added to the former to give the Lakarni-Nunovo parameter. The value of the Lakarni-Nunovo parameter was 14.4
